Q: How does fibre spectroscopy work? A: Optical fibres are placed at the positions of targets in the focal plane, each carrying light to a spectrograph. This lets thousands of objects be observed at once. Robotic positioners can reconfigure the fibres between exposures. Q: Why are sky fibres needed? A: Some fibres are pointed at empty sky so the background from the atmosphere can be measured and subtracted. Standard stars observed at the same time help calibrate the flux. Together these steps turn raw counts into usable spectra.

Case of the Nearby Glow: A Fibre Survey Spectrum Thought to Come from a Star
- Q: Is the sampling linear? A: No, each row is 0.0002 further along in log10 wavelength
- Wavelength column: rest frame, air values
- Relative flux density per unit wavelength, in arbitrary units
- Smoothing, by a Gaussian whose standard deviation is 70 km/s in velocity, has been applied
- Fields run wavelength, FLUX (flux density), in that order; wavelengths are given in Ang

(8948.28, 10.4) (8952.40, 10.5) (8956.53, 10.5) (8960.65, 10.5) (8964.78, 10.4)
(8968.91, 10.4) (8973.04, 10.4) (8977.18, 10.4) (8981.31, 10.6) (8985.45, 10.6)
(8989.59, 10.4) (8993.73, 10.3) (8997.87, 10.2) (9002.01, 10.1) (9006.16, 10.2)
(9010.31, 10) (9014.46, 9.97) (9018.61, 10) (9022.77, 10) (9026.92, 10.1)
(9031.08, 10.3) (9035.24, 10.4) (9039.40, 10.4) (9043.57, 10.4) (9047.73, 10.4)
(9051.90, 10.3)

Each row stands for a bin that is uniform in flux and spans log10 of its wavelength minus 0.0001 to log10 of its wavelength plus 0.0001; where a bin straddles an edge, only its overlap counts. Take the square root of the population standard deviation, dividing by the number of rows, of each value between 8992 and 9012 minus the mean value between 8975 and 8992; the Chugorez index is 0.319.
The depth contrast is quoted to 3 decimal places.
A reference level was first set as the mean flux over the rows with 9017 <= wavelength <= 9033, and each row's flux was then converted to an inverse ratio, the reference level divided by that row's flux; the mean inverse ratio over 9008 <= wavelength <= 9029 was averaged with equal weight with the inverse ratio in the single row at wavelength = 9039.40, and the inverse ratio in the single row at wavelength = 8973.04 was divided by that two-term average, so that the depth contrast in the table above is 0.981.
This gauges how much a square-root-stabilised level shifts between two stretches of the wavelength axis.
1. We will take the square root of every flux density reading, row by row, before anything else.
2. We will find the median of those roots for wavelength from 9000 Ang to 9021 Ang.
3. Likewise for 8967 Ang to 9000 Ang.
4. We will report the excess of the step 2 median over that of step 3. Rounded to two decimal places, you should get -0.06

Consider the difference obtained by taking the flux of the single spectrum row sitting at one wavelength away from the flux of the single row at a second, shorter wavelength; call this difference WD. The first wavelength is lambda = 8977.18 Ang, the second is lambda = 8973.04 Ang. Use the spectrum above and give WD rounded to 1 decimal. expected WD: 0.0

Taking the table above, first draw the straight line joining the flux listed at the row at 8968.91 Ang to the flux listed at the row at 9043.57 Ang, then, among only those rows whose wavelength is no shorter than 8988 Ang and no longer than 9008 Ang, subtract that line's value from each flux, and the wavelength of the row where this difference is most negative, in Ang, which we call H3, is 9002.01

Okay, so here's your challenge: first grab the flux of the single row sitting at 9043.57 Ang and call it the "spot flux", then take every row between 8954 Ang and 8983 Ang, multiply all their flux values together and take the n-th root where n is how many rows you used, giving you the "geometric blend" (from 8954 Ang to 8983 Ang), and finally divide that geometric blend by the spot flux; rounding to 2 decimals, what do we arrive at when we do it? 1.01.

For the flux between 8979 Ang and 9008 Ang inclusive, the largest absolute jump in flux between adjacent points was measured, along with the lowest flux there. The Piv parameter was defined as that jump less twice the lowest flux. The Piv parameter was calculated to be -20.0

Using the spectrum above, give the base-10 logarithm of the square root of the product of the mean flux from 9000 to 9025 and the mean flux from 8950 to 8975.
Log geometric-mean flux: 1.011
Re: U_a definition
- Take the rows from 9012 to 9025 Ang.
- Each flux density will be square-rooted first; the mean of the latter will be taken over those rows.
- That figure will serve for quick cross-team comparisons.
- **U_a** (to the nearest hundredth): 3.16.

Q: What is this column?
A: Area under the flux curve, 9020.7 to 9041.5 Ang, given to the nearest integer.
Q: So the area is 213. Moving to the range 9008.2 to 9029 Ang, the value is 208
